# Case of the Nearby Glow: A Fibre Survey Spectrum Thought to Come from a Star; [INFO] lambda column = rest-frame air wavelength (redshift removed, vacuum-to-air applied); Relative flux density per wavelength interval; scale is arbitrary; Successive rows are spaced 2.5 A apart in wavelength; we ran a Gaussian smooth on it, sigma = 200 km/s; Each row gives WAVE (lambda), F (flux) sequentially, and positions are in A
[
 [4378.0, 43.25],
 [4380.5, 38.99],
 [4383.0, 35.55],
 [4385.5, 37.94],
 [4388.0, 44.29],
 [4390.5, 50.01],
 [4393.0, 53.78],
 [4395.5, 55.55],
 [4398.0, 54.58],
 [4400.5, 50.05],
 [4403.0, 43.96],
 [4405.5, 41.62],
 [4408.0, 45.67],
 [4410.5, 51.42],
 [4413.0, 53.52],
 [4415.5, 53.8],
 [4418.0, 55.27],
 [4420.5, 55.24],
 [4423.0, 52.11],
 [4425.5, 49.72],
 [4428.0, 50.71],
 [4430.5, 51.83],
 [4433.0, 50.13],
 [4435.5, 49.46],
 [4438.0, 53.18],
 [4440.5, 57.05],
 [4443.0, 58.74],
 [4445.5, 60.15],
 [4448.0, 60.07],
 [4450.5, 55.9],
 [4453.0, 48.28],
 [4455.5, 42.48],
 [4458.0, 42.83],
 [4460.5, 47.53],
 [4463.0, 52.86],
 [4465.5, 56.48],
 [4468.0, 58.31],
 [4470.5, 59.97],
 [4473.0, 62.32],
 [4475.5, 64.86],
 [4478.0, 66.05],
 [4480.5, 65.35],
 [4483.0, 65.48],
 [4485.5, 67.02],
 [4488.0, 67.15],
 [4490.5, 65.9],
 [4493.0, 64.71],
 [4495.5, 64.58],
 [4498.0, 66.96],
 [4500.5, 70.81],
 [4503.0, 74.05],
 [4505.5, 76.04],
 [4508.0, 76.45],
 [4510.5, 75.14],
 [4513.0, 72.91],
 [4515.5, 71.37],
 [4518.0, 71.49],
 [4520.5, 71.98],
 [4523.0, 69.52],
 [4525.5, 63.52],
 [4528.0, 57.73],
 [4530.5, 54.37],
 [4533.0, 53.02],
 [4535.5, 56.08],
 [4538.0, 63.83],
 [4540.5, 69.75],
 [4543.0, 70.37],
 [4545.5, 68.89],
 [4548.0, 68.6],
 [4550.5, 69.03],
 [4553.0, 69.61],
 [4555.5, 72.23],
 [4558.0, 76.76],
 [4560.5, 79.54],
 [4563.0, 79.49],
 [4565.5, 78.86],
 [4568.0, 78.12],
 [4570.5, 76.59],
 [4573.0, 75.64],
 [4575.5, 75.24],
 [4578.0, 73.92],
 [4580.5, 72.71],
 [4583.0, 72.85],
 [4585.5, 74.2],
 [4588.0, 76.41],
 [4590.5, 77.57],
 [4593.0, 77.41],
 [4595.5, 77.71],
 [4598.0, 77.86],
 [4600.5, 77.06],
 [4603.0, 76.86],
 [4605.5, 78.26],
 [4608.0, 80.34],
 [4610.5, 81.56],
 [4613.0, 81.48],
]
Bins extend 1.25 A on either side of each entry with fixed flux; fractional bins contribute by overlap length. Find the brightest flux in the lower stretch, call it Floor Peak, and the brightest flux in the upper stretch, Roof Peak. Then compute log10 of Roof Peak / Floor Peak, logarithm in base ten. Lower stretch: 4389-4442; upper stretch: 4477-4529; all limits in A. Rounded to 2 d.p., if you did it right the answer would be 0.13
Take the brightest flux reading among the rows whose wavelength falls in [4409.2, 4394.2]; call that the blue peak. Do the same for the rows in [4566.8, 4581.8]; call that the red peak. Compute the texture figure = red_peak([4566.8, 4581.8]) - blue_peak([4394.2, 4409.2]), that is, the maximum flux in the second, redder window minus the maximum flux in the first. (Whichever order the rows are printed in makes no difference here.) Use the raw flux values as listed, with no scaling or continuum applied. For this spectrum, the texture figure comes 23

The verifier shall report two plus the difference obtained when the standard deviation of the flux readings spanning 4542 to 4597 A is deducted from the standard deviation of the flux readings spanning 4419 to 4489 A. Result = 6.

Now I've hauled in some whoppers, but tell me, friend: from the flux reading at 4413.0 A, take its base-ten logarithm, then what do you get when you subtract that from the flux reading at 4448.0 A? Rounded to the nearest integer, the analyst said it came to 58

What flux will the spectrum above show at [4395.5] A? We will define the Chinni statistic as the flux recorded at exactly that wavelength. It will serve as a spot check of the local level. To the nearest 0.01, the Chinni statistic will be 55.55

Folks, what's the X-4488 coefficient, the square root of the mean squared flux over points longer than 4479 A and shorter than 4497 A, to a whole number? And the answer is 66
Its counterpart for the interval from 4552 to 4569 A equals 76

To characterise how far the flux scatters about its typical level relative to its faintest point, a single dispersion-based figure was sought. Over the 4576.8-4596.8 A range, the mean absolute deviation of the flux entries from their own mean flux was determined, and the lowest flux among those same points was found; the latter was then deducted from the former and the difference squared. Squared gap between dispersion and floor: 5010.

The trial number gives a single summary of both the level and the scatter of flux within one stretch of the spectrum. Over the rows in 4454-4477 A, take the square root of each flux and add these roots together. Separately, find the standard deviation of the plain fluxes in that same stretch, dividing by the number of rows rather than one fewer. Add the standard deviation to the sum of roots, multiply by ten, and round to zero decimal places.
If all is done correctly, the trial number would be 739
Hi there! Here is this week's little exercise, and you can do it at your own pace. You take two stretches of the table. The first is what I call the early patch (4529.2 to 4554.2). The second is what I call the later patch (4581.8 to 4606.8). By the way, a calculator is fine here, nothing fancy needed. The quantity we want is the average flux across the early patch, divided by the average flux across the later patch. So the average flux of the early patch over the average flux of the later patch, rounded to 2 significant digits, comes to 0.84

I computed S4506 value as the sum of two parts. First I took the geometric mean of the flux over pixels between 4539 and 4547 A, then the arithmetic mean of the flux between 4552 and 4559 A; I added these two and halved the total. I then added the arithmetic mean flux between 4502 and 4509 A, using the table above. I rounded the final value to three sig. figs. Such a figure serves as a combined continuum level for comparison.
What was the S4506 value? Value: 147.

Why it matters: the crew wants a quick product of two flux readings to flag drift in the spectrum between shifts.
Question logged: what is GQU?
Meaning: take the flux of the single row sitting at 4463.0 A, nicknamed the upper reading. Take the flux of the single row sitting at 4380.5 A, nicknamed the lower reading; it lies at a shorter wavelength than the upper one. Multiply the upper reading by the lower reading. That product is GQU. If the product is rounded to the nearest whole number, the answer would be 2061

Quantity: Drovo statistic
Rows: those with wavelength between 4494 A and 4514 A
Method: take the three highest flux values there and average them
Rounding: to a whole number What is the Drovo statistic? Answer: 76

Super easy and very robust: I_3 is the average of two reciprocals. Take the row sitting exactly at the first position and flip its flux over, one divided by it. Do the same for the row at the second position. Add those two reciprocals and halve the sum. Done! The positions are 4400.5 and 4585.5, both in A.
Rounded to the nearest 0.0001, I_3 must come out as 0.0167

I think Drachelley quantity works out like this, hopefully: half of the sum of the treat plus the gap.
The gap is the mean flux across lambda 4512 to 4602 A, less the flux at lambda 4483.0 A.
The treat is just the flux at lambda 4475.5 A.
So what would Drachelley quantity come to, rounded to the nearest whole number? 35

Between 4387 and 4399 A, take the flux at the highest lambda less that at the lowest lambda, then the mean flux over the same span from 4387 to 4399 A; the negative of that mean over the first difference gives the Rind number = -5.0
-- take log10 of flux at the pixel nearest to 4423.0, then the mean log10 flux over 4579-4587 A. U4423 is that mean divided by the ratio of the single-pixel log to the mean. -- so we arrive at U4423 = 2.03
